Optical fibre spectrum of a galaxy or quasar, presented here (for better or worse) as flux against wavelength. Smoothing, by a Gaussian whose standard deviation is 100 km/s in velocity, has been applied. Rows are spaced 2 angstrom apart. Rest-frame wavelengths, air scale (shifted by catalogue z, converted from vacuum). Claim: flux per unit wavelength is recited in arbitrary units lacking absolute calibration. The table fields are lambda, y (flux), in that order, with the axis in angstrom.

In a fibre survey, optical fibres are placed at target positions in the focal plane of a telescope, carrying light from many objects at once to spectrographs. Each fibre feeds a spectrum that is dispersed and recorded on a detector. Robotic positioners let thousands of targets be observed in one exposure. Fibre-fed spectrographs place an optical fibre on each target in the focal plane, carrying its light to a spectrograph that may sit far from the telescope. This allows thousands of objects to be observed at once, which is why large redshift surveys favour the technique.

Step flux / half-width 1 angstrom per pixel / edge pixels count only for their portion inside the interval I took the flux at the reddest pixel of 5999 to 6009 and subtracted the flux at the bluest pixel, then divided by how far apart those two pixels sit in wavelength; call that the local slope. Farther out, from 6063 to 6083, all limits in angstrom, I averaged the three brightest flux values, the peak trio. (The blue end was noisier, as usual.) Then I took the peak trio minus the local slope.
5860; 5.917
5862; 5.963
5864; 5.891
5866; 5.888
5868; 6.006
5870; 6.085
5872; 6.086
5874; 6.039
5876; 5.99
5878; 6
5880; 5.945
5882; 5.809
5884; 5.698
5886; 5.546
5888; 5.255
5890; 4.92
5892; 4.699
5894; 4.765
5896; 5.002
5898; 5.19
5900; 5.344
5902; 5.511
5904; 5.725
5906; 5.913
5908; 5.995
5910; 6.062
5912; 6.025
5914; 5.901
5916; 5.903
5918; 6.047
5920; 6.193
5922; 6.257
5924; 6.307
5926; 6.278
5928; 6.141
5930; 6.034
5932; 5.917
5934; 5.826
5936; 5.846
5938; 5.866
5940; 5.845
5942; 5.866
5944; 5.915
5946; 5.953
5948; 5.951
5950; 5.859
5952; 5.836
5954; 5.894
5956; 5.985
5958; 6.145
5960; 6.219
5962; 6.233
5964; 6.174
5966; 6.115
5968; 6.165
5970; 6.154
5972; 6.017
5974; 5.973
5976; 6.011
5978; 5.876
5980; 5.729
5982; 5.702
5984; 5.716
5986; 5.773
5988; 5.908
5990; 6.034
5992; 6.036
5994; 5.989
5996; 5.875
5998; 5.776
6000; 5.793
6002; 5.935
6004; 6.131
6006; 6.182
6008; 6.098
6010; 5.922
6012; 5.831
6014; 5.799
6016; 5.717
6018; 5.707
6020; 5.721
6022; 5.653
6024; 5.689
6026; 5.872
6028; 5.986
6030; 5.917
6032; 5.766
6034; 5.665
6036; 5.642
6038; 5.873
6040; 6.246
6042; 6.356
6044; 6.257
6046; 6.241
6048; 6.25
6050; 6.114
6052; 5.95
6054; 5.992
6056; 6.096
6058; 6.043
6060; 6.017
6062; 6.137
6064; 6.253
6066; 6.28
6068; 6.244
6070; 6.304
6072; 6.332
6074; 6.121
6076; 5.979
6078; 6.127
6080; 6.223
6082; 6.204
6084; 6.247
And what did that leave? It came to 6.27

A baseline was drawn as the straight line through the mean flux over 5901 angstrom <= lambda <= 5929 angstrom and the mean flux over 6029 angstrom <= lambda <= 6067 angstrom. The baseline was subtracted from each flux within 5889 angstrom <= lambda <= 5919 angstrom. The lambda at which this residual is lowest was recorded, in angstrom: 5892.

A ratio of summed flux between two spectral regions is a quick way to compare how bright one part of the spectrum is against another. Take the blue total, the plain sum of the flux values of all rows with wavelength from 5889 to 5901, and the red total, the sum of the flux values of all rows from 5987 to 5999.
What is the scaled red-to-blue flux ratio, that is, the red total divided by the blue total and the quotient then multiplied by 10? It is 11.9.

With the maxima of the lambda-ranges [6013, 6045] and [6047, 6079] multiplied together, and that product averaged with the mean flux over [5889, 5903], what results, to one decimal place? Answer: 22.7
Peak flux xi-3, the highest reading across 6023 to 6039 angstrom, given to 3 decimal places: 5.986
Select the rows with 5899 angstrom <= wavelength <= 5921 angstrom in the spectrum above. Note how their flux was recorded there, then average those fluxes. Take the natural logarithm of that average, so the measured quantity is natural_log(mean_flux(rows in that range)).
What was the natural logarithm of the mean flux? 1.77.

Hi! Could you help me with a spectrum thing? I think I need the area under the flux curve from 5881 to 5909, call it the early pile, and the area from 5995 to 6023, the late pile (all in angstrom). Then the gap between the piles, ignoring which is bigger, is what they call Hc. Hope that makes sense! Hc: 14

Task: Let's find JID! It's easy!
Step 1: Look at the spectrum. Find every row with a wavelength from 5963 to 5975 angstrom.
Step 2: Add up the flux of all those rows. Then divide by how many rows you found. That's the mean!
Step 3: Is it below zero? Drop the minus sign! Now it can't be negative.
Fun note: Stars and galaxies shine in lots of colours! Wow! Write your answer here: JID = 6.10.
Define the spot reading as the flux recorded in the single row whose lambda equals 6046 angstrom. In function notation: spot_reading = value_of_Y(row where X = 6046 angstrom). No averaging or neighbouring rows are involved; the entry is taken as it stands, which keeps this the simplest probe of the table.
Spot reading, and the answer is 6.241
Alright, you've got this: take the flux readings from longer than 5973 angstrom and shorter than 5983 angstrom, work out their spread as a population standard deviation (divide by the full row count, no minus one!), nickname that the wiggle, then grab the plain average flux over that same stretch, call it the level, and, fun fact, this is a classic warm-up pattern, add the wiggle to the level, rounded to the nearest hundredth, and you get 5.98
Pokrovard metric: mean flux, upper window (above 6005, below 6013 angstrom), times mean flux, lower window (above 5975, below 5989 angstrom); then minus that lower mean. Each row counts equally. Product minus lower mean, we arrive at 29.1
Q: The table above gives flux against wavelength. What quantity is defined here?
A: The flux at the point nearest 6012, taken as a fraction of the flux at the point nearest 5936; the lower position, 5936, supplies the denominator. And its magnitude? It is 1.00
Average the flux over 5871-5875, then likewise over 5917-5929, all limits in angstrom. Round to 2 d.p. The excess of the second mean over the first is 0.14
